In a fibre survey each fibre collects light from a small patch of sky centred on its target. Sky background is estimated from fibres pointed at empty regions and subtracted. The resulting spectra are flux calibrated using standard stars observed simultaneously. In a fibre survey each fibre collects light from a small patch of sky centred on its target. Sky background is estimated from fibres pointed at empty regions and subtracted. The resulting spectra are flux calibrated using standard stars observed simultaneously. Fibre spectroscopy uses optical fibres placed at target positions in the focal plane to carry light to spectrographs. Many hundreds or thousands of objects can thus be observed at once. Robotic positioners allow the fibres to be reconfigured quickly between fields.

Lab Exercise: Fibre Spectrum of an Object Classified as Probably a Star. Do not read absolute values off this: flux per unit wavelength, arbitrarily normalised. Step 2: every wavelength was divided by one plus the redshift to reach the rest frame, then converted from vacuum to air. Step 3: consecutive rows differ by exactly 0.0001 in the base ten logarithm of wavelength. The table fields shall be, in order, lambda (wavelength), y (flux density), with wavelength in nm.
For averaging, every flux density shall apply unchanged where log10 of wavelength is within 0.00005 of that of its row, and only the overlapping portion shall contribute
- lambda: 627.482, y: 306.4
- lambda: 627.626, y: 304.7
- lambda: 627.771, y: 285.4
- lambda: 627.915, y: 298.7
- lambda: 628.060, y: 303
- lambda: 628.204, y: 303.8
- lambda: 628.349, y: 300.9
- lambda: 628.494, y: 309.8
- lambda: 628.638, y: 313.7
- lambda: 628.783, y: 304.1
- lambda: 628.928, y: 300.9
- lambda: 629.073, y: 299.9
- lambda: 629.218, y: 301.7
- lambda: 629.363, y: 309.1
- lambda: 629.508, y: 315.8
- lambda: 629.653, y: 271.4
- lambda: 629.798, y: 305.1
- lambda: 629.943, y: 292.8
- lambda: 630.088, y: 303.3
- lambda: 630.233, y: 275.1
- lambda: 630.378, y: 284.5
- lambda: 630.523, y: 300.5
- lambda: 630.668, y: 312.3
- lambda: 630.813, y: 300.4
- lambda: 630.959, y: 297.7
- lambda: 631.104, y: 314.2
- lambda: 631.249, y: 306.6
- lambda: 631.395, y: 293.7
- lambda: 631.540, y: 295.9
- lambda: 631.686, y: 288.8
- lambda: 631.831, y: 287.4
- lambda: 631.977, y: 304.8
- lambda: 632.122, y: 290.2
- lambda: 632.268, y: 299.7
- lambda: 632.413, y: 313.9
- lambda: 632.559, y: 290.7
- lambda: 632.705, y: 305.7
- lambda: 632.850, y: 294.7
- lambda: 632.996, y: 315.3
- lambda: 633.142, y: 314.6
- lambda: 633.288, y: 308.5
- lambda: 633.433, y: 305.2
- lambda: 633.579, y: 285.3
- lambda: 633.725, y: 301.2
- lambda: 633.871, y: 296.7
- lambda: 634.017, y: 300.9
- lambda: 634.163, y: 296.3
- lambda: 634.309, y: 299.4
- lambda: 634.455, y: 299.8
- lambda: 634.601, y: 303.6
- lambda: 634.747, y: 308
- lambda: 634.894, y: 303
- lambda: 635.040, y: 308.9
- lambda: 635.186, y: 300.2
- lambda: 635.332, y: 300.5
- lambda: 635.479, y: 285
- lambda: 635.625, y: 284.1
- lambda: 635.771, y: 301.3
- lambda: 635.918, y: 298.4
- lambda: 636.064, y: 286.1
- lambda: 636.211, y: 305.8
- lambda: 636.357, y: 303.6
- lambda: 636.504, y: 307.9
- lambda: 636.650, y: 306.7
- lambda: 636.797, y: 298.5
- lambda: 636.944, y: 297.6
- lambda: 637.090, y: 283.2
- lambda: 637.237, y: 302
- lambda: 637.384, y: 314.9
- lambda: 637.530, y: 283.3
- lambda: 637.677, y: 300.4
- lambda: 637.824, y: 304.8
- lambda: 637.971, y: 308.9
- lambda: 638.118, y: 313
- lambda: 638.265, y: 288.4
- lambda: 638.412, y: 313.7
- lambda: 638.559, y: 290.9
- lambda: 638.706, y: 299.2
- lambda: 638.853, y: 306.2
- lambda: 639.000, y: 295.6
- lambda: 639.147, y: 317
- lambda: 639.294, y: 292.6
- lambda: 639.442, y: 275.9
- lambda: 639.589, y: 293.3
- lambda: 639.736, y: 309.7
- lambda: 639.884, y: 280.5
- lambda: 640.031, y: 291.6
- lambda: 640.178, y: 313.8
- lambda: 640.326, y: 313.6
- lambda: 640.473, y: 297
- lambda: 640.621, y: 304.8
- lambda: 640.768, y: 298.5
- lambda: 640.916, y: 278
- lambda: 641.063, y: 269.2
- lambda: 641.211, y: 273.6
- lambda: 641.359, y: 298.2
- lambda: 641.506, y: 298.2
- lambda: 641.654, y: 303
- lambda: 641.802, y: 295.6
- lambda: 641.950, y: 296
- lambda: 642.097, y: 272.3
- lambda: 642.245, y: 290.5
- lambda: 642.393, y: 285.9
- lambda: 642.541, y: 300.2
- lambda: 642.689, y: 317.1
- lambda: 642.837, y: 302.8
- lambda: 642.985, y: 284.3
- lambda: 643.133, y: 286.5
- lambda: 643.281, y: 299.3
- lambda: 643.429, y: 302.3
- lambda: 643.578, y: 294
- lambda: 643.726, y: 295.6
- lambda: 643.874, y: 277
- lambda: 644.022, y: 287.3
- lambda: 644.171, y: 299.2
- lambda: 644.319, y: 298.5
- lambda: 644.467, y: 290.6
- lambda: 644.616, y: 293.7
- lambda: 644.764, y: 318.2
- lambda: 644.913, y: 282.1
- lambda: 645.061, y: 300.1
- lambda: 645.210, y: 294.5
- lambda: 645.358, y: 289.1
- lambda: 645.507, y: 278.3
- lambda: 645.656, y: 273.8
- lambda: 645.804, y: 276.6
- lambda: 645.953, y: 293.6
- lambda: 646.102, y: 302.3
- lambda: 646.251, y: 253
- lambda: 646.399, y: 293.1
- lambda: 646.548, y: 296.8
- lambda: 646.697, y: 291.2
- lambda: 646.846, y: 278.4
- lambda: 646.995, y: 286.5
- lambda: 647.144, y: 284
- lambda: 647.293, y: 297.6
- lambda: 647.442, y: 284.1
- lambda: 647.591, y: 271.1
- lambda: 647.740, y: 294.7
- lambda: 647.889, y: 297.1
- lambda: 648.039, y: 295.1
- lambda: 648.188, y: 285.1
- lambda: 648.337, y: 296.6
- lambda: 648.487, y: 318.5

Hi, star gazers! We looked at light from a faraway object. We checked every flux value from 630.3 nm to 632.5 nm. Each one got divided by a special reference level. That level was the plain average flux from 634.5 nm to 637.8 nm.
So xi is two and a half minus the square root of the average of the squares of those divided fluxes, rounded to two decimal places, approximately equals 1.50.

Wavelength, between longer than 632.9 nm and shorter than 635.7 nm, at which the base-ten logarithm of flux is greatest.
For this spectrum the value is 632.996 nm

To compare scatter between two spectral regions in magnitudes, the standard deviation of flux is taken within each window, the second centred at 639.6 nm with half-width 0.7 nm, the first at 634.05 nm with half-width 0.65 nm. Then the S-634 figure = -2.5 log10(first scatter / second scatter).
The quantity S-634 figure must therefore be 0.98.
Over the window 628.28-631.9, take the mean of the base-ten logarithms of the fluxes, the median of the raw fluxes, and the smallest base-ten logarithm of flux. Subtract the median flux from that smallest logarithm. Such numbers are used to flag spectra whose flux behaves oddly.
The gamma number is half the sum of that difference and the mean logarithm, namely -148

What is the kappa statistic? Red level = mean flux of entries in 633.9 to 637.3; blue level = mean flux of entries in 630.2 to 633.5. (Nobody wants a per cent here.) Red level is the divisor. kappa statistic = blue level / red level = 1.00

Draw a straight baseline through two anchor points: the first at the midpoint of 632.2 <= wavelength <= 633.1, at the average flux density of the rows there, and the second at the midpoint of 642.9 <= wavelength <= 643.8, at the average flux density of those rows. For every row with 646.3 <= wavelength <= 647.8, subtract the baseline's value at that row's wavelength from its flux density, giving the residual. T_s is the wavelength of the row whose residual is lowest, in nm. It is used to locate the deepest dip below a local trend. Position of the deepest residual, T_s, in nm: 647.591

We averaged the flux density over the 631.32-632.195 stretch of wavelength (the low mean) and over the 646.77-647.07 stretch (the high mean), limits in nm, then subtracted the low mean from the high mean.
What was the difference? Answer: -11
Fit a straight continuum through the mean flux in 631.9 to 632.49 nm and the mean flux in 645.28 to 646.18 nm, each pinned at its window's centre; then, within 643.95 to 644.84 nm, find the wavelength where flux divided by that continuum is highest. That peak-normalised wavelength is 644.764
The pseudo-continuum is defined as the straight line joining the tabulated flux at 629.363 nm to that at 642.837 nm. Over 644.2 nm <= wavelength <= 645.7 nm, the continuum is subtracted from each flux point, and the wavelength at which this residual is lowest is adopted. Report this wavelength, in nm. 645.656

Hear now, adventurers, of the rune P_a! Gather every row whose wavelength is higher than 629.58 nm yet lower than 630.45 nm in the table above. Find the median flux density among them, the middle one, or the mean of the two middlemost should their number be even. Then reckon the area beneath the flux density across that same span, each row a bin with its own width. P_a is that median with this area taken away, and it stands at 37.4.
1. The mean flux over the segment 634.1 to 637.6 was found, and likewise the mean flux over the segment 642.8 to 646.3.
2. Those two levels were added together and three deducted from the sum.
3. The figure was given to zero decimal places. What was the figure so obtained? 587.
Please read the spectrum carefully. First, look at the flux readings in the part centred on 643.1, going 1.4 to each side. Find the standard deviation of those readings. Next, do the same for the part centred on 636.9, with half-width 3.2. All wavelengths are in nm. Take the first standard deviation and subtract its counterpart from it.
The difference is 0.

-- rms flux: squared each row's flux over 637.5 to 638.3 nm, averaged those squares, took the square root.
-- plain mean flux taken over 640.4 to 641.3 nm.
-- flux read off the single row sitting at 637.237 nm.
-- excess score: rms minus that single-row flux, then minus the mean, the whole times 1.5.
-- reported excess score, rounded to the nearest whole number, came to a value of -433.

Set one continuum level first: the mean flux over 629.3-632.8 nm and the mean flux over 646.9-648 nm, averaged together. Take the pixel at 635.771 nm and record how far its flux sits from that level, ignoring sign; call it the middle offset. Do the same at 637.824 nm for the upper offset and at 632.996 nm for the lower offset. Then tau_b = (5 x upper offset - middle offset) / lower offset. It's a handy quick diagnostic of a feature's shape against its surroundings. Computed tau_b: 2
